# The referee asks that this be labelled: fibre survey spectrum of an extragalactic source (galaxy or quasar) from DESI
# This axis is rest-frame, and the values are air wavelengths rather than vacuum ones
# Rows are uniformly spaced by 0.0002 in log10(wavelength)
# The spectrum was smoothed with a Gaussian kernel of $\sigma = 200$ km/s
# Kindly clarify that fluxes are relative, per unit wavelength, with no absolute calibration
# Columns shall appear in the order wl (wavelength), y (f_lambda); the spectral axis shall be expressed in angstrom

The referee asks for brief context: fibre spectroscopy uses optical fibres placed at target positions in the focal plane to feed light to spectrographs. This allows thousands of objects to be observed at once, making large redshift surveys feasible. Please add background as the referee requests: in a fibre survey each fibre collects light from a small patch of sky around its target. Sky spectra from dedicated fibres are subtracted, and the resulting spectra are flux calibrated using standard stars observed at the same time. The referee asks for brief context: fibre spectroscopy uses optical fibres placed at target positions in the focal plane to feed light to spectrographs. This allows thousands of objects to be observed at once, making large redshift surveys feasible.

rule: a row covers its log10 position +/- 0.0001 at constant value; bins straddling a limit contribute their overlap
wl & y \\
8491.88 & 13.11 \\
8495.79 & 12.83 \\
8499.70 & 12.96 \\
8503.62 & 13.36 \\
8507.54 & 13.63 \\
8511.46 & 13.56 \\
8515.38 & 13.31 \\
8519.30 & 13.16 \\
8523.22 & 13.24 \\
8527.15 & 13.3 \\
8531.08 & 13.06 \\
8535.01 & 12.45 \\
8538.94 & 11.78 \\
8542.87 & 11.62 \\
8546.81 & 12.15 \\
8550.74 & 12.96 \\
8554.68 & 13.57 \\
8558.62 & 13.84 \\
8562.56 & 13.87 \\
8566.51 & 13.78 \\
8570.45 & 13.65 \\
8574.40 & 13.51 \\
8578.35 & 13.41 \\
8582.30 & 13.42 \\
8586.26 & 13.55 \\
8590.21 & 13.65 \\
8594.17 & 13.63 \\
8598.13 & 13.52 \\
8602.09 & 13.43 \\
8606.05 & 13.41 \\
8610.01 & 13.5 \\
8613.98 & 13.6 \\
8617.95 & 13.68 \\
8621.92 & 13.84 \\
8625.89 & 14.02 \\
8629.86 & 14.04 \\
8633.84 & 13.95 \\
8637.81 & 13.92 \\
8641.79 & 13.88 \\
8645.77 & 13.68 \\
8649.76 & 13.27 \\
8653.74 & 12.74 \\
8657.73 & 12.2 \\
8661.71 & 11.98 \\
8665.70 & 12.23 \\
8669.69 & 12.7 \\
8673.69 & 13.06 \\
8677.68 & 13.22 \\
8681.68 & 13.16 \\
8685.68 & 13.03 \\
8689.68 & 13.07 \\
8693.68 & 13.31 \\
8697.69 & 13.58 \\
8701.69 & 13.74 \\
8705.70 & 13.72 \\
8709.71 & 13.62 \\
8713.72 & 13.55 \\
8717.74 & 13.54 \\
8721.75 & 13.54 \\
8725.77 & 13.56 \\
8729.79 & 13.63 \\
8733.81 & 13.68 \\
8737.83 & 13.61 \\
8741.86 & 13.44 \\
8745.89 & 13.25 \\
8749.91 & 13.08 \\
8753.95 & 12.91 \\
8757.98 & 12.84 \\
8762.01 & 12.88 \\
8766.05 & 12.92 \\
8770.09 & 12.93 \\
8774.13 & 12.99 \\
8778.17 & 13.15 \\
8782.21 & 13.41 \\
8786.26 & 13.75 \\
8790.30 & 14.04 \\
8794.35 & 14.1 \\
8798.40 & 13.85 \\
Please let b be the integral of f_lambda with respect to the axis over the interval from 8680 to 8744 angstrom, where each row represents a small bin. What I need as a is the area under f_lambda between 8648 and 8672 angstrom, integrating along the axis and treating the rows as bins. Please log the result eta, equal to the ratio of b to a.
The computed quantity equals 2.9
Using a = 301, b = 863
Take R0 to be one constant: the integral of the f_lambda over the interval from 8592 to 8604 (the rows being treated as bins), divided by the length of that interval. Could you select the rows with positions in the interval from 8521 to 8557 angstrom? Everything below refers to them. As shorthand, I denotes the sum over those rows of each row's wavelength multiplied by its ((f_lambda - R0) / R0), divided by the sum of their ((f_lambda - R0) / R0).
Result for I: 8540.2 angstrom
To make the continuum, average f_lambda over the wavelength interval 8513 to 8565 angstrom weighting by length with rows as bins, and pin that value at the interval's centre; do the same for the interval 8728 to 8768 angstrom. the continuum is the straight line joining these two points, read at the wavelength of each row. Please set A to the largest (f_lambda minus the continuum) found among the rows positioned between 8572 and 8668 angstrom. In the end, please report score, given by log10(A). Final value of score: -0.01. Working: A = 0.97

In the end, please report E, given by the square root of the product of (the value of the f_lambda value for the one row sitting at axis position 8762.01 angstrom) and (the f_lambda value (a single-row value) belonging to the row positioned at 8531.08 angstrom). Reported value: 13.0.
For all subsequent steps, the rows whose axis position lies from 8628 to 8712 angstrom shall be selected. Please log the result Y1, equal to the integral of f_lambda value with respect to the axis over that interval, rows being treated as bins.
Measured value 1112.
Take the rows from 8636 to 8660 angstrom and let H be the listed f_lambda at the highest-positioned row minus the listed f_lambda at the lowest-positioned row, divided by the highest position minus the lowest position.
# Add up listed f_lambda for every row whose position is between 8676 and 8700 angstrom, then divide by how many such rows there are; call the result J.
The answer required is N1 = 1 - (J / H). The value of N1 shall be 154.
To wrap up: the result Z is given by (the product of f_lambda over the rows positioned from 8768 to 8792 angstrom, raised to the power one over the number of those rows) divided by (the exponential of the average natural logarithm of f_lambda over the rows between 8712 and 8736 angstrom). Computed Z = 0.98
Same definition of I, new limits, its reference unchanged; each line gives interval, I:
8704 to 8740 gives 8721.3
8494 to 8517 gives 8499.7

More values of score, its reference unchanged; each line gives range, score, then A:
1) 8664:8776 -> -0.24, 0.58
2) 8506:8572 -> -0.06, 0.88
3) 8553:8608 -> -0.06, 0.88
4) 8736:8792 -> -0.12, 0.77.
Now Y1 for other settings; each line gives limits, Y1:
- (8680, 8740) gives 809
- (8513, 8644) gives 1754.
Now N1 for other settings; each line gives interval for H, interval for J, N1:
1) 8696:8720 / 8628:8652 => 6913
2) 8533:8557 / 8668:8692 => -228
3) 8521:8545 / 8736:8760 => 161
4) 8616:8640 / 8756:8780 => -1071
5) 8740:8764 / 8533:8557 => 448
